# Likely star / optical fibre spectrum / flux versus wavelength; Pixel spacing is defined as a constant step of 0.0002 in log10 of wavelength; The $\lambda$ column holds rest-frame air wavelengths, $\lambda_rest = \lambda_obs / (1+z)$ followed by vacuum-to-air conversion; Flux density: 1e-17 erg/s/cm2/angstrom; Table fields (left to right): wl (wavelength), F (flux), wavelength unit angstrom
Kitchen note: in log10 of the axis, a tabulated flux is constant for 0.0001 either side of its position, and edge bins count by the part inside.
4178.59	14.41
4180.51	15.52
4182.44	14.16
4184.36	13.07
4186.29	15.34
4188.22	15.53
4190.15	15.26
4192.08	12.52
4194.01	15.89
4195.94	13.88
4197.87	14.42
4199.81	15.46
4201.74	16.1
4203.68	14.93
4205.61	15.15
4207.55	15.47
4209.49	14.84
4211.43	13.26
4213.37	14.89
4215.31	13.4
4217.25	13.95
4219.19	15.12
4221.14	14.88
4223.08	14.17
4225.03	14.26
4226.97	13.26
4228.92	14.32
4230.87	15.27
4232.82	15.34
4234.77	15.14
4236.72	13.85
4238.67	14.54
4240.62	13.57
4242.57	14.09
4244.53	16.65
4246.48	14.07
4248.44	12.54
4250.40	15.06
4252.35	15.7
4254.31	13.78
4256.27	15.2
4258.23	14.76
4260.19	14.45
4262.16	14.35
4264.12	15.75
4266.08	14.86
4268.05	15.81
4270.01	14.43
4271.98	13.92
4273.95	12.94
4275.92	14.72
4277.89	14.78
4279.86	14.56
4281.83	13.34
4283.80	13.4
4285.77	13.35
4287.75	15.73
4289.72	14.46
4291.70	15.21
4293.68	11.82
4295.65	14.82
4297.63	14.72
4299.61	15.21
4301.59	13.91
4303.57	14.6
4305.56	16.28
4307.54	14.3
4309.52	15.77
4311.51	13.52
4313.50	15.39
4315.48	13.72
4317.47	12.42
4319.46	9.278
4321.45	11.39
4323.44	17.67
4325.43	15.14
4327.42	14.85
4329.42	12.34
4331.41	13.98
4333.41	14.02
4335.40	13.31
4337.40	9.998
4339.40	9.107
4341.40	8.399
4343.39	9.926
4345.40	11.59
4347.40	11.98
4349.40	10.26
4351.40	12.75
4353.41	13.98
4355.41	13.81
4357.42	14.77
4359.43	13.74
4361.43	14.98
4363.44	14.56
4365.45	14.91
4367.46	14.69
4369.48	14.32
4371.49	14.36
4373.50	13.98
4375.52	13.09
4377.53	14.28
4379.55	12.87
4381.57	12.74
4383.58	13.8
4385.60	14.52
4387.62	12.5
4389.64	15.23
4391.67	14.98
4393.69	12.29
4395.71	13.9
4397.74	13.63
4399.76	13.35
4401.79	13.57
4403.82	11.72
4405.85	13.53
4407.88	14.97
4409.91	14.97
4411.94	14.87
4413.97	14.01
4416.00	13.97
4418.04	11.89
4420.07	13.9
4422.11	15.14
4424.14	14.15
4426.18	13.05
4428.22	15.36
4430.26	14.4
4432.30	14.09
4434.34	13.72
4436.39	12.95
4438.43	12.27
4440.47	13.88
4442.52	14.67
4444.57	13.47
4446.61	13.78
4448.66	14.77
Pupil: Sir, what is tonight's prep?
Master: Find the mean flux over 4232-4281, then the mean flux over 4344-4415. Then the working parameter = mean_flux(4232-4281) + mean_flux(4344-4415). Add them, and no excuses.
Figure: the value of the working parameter 28.3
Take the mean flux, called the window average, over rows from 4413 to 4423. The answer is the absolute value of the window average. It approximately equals 13.8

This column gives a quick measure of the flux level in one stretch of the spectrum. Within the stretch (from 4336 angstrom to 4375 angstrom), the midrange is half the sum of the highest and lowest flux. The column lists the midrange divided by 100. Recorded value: 0.117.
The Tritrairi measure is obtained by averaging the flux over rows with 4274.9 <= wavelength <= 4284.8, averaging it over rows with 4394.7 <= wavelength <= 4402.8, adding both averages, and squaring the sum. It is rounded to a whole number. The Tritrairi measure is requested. 771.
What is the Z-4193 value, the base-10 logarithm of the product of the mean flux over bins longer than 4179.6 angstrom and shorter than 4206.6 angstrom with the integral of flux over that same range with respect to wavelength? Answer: 3.77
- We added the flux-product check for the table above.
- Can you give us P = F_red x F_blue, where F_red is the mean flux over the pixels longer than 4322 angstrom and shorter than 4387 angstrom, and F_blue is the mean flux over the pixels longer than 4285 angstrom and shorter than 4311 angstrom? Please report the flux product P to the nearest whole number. 194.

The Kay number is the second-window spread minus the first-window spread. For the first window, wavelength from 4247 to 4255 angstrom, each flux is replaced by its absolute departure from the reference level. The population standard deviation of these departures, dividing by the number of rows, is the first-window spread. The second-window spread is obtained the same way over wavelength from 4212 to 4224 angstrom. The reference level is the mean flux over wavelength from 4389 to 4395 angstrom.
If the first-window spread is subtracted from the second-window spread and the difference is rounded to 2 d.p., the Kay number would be -0.17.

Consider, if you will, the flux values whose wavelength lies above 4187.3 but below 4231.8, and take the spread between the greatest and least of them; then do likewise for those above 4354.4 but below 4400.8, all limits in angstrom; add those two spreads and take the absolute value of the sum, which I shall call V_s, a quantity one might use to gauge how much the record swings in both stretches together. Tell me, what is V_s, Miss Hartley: 6.5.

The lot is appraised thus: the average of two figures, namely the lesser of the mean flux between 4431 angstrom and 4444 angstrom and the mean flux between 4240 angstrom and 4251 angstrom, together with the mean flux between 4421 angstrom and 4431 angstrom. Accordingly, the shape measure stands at 14.0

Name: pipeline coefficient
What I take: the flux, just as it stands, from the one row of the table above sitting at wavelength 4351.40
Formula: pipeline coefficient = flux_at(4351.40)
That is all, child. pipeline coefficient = 12.75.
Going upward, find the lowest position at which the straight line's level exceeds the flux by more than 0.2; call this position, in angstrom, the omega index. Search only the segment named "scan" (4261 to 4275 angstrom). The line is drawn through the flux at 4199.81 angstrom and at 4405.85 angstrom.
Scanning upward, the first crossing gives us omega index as 4262.16 angstrom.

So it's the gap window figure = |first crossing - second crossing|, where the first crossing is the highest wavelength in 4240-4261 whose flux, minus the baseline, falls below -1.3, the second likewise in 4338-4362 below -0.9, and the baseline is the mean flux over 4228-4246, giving 111.0 angstrom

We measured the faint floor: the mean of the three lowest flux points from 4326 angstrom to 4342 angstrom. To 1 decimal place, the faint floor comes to 9.2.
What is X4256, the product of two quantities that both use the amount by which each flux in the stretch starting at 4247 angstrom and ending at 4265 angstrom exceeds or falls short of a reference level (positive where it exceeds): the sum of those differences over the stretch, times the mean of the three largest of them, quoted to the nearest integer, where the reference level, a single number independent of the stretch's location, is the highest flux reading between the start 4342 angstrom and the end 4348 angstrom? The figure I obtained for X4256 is 85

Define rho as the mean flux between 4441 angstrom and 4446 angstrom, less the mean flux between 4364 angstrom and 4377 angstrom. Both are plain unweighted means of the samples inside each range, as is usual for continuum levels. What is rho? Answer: -0.2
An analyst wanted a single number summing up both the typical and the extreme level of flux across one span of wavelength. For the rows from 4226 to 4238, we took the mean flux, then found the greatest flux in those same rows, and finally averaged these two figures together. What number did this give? 14.9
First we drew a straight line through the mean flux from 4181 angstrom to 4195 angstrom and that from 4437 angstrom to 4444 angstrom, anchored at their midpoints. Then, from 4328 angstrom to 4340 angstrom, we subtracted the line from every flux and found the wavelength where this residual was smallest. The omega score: 4339.40 angstrom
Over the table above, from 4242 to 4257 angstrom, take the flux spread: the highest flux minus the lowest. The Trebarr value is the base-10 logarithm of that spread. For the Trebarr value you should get 0.61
